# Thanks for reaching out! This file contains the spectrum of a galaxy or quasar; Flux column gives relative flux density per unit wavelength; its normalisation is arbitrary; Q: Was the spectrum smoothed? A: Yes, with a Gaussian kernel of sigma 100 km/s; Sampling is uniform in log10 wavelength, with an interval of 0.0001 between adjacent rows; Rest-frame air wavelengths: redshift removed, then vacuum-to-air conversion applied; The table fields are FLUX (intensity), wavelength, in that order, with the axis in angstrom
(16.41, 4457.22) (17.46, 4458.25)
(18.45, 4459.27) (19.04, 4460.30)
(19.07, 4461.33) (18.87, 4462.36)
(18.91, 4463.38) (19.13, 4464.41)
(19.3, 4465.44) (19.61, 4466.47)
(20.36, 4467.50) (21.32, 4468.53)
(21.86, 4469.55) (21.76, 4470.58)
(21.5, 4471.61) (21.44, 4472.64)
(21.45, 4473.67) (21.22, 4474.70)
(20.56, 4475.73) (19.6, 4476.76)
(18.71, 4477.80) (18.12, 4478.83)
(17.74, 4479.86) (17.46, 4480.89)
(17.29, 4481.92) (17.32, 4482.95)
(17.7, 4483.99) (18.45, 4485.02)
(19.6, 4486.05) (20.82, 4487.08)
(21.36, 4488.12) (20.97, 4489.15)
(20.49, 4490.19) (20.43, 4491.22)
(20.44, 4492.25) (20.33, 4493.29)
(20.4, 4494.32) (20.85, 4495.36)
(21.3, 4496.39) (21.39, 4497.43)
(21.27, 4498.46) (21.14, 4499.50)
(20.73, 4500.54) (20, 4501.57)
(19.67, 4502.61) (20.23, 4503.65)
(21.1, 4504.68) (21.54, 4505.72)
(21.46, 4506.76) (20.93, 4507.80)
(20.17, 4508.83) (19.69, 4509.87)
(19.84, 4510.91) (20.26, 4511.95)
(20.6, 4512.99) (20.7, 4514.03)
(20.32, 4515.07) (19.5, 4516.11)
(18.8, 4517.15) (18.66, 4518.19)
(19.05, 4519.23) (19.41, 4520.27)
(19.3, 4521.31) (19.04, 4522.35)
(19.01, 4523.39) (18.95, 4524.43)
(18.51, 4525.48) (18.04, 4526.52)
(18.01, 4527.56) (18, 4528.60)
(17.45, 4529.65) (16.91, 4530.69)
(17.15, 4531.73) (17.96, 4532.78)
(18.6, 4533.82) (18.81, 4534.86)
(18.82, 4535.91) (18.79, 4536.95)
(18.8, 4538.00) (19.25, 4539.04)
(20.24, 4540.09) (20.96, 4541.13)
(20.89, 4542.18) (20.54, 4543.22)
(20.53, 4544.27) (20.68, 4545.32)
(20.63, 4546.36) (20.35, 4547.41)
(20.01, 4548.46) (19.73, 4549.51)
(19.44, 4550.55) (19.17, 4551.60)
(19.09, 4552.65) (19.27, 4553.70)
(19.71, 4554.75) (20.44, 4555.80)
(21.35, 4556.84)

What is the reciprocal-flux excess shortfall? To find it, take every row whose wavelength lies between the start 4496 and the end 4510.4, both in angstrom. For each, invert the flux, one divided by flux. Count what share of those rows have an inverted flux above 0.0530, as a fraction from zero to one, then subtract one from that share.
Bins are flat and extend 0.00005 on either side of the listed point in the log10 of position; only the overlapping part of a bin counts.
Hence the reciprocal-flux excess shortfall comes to -1.00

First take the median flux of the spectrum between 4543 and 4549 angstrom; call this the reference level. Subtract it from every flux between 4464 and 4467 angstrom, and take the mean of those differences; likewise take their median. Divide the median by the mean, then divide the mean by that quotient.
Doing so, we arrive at -1.1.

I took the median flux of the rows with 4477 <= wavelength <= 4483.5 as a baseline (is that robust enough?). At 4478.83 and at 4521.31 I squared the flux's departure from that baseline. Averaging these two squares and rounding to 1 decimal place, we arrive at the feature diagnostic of 1.6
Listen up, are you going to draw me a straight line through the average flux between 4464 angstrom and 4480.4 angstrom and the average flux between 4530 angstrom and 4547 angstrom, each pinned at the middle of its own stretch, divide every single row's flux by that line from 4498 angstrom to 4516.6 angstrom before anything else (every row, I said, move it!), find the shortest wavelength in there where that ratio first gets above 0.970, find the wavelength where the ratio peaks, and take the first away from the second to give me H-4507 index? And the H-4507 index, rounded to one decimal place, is 7.3 angstrom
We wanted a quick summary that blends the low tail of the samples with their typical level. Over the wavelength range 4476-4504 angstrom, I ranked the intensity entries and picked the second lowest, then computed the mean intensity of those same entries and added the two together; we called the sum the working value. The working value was 37.1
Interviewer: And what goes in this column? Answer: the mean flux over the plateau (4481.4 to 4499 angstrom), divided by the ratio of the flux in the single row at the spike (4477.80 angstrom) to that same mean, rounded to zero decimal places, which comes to 21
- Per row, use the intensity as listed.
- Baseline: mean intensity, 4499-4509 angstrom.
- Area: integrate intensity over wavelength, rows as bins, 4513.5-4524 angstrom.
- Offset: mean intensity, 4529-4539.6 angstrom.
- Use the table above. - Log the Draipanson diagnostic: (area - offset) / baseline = 8.9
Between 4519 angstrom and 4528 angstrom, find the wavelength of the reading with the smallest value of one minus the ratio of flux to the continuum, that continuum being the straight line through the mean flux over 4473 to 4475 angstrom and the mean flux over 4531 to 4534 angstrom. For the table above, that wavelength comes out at 4520.27 angstrom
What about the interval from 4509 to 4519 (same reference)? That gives 4514.03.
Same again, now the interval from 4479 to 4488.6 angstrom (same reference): 4488.12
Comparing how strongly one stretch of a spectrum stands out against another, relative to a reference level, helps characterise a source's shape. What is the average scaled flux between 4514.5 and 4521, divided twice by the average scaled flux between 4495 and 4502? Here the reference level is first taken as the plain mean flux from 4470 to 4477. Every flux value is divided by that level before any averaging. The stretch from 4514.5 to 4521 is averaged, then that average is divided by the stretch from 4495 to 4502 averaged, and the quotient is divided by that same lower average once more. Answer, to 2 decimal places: 0.93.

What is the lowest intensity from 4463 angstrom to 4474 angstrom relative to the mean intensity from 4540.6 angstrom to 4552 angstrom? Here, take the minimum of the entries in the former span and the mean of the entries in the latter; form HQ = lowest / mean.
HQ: 0.93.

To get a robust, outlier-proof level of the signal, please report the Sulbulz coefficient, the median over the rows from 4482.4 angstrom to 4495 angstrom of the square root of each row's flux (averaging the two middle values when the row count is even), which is 4.52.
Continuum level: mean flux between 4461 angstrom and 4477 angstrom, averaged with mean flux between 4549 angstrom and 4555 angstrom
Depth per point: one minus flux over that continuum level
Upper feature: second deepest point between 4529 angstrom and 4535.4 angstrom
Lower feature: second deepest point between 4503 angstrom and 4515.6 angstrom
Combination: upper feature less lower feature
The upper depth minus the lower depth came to 0.14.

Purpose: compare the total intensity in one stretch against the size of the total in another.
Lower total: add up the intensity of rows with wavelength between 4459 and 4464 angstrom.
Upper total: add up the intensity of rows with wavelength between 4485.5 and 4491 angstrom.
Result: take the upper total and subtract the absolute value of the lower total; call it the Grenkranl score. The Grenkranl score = 9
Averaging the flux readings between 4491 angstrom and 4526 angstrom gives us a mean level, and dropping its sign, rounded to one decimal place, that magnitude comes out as 20.1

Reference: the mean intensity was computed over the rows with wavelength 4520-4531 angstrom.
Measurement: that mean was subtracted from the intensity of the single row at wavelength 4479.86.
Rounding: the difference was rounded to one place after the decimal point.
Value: -0.7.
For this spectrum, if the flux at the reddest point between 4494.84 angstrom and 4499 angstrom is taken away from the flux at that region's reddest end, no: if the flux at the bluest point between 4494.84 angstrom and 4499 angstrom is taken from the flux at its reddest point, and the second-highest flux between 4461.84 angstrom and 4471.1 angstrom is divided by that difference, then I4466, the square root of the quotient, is 7.2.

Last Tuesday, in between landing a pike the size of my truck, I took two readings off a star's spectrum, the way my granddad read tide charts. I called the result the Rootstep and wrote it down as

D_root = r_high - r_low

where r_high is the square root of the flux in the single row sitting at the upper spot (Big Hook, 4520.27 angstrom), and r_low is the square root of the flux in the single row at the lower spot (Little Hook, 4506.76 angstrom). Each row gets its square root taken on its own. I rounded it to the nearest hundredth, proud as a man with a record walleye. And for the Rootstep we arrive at -0.23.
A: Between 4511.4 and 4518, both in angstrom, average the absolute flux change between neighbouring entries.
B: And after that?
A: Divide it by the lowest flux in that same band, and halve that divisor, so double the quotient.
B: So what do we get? 0.050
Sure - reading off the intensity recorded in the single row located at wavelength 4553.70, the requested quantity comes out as 19.27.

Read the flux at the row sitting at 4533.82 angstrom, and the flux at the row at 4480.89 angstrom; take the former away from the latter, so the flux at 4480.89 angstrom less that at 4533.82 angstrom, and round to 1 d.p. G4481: -1.1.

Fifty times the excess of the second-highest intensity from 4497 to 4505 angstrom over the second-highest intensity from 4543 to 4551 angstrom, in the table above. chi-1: 32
